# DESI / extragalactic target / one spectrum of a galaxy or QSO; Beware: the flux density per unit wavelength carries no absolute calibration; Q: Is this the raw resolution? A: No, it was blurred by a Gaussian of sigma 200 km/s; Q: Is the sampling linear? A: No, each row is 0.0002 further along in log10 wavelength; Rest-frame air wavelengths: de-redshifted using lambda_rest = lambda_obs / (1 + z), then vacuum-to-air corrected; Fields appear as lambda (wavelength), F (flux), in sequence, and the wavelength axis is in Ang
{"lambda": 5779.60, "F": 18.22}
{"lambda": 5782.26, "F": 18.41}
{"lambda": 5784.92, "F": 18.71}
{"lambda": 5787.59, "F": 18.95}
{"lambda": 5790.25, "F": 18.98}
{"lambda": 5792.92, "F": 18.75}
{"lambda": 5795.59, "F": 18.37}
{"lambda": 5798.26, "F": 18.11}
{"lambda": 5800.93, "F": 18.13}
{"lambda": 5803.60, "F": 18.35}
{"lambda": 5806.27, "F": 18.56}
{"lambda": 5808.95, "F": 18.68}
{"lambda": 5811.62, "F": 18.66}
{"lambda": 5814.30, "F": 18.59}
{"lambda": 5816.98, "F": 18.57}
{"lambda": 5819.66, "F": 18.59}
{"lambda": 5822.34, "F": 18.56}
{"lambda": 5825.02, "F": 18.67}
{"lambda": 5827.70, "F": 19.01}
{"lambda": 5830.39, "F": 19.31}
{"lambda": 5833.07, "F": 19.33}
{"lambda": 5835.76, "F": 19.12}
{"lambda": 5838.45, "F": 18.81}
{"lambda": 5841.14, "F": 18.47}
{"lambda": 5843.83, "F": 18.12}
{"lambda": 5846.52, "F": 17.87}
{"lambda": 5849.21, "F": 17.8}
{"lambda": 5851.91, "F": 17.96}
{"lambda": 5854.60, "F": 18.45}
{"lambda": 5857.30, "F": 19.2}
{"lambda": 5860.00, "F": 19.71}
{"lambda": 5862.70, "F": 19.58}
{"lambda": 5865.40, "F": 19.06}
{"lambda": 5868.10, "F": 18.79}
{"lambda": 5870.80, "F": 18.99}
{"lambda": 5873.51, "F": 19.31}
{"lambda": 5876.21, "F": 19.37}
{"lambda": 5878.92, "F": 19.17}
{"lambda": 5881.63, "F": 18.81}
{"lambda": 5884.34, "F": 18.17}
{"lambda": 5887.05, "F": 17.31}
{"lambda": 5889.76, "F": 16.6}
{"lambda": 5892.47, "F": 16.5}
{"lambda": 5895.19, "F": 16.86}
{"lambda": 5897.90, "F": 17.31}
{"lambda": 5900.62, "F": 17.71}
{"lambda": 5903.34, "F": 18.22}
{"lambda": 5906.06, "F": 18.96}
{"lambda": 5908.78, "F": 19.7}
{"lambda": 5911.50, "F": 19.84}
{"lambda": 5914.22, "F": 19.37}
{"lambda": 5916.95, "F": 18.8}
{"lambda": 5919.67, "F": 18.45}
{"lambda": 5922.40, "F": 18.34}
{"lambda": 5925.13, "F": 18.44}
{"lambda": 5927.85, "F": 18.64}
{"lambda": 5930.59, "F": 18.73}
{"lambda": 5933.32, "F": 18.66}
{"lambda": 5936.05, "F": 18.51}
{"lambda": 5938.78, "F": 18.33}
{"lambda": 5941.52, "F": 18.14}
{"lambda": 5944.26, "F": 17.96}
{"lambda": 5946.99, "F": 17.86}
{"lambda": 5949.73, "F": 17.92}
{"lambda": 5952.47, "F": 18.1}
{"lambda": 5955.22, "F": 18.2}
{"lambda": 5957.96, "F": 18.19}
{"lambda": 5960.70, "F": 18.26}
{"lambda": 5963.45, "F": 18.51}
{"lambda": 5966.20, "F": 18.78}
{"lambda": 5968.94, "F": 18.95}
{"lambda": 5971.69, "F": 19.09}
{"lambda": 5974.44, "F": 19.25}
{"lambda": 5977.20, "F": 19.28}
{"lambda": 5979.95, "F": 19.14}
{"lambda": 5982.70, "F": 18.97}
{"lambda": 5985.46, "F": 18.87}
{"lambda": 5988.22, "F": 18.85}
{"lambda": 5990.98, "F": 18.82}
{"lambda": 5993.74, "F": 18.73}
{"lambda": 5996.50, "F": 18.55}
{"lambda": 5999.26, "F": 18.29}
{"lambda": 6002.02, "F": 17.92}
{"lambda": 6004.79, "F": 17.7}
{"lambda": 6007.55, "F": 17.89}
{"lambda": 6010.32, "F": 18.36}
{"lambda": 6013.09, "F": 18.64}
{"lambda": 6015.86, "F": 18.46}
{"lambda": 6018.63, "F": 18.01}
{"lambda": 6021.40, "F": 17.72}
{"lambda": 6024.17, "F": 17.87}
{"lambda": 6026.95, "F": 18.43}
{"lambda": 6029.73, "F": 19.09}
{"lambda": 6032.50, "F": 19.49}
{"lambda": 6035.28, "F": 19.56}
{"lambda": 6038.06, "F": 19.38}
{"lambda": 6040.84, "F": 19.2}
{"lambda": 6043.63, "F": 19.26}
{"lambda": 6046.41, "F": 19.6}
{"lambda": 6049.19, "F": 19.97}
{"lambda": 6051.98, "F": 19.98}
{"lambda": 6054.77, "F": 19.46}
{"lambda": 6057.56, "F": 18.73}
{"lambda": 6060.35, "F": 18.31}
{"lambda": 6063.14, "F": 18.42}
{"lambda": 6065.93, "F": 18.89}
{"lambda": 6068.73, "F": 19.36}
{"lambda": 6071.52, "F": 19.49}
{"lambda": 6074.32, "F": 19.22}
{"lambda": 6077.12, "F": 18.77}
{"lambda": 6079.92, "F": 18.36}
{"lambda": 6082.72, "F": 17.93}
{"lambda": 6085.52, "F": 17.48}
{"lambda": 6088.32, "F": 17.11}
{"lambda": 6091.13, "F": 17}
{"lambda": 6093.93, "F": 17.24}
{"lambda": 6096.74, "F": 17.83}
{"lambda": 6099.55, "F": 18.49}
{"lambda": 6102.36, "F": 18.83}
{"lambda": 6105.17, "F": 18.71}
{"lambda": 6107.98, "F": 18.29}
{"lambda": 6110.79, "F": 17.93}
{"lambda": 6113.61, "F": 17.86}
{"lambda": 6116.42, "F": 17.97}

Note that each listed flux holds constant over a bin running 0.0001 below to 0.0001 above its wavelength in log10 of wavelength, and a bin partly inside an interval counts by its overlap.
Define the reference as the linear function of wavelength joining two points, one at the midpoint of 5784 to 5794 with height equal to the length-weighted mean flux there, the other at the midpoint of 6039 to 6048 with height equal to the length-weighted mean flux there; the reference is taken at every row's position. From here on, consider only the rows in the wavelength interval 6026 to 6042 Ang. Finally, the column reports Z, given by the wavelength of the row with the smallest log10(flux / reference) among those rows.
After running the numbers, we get 6026.95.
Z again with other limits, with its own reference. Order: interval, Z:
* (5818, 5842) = 5841.14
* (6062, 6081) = 6079.92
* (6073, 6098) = 6091.13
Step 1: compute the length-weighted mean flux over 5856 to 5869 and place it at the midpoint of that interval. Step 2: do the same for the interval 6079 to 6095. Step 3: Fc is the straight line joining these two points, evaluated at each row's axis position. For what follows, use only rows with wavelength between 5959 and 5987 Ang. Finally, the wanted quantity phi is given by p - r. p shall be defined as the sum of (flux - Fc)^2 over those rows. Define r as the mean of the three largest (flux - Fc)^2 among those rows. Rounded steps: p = 4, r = 0.7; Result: 3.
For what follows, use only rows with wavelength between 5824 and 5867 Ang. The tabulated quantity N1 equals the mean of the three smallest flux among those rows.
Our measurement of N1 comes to 17.9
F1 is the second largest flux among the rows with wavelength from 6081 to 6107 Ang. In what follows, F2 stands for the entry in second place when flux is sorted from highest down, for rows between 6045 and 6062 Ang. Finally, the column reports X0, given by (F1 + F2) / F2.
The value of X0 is 1.937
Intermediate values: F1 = 18.71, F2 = 19.97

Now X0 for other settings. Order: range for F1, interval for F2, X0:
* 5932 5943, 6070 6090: 1.963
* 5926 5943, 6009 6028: 2.011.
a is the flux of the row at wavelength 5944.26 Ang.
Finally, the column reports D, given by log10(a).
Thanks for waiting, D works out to 1.25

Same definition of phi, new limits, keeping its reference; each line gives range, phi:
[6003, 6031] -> 2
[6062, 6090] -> 10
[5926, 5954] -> 2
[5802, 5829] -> 10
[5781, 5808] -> 15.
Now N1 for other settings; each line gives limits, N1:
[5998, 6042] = 17.8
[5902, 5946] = 18.1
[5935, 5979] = 17.9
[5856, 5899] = 16.7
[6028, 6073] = 18.5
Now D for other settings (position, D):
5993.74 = 1.27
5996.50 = 1.27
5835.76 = 1.28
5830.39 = 1.29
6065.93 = 1.28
